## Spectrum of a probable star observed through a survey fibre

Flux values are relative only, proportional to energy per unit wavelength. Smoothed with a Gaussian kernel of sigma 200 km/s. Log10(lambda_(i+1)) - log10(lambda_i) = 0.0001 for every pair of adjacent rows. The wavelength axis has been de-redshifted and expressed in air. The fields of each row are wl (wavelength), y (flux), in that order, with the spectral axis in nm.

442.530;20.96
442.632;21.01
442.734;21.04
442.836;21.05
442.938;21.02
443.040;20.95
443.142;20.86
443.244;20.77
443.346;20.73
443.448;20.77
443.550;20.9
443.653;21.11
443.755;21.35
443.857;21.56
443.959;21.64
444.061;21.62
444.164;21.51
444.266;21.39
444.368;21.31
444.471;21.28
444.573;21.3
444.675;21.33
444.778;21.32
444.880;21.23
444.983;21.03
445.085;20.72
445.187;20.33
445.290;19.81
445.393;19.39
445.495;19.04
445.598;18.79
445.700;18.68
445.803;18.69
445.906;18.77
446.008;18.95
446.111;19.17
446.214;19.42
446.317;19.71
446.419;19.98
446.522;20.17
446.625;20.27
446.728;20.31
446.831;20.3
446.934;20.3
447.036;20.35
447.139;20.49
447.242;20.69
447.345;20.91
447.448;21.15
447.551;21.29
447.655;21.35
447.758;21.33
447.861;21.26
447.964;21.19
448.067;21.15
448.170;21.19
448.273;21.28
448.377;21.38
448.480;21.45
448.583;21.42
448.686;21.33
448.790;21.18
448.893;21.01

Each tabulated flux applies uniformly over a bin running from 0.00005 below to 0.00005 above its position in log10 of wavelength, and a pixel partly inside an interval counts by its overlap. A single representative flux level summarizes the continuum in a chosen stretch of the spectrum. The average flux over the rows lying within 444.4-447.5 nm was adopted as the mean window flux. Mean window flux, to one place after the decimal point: 20.1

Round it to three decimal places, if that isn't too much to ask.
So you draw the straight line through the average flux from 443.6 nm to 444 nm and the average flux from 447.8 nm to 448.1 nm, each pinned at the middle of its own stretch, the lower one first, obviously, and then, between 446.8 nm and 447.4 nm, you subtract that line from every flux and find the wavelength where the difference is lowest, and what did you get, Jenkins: 446.831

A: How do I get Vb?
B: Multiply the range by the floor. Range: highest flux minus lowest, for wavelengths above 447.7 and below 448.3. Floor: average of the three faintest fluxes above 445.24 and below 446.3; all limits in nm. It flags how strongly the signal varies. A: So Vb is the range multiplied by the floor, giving 3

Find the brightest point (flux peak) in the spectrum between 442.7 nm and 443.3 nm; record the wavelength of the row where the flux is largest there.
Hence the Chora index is 442.836 nm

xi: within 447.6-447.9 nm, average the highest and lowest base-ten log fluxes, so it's 1.33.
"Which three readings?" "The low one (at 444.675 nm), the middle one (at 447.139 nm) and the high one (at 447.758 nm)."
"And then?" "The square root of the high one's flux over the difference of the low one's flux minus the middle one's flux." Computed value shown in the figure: 5.0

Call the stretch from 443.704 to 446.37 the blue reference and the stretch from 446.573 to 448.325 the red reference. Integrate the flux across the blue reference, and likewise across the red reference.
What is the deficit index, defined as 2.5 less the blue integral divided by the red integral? 1.02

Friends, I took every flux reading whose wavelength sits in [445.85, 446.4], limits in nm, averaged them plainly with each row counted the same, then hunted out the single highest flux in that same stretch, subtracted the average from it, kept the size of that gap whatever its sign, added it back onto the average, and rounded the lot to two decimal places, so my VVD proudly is 19.71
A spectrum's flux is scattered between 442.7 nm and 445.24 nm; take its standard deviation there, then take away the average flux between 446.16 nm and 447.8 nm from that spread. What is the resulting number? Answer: -20.2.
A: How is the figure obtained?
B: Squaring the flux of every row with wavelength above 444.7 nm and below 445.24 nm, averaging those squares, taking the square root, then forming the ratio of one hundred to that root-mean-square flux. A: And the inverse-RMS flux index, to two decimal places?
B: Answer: 4.78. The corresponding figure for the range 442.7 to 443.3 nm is 4.77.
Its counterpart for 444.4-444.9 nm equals 4.70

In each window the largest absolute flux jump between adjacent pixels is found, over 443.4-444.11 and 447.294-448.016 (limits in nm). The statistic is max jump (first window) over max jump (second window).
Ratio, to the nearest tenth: 1.0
